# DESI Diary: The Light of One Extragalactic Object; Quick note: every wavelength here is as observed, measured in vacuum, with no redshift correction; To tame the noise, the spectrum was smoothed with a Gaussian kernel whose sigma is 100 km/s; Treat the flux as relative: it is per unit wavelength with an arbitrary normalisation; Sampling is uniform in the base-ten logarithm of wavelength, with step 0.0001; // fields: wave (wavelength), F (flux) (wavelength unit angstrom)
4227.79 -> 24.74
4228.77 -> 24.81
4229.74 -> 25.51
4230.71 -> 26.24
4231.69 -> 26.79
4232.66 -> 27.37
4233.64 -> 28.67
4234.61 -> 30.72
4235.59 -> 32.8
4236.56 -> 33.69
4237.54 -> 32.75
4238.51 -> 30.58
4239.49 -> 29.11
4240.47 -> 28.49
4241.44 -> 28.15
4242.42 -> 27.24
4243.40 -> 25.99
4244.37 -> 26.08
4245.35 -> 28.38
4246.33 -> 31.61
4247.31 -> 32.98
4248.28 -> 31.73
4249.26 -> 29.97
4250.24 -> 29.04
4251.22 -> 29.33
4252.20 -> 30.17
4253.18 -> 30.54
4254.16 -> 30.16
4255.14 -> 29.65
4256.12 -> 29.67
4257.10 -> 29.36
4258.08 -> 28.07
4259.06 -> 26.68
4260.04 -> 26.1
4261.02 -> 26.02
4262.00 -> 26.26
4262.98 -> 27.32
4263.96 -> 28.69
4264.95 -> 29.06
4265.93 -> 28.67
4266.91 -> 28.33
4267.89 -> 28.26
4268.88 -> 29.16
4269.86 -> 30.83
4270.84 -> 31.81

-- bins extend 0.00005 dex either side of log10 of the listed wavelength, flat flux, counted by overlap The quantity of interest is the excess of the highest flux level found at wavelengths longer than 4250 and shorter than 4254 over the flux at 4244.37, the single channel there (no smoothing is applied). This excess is 4.5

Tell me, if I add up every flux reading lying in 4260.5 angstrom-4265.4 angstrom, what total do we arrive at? 137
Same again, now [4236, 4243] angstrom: 210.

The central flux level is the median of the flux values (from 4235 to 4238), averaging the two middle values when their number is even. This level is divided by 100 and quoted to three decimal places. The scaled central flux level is 0.328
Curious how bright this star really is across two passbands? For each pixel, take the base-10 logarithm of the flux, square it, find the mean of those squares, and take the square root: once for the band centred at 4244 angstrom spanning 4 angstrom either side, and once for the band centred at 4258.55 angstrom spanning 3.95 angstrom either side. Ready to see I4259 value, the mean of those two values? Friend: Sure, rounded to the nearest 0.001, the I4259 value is 1.449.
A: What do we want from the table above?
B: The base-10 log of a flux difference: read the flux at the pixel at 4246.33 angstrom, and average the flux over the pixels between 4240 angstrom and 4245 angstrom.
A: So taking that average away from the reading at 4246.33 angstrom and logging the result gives 0.6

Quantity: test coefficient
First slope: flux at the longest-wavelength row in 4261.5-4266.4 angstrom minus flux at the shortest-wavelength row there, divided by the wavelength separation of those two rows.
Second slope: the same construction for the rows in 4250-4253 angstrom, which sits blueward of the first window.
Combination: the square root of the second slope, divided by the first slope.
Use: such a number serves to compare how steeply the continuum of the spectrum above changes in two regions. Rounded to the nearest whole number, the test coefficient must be 1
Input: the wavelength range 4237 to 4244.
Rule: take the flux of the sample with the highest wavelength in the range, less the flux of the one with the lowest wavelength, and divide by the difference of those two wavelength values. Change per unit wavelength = -1.2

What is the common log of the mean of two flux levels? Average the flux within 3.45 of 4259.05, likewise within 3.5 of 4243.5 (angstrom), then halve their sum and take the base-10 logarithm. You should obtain 1.44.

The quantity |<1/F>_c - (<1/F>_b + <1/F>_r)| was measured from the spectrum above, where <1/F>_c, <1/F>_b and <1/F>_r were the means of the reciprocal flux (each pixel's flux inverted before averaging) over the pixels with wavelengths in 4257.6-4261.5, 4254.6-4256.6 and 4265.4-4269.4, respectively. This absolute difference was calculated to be 0.031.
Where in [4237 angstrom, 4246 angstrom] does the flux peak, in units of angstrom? 4237.54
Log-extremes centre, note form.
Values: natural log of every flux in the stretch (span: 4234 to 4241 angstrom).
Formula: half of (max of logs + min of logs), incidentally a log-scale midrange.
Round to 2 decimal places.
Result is 3.43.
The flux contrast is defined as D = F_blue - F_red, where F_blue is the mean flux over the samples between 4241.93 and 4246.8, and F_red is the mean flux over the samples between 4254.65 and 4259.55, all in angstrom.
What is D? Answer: -1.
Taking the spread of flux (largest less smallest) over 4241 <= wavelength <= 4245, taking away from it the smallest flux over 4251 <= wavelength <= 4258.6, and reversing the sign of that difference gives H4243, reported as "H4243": 25.9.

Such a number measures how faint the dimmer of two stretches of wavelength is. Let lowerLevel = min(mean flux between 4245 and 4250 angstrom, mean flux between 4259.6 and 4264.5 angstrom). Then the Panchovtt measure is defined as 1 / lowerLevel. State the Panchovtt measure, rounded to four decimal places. 0.0372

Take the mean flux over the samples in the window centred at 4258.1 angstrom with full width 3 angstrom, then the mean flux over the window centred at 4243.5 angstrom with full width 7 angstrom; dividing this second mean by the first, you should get 1.00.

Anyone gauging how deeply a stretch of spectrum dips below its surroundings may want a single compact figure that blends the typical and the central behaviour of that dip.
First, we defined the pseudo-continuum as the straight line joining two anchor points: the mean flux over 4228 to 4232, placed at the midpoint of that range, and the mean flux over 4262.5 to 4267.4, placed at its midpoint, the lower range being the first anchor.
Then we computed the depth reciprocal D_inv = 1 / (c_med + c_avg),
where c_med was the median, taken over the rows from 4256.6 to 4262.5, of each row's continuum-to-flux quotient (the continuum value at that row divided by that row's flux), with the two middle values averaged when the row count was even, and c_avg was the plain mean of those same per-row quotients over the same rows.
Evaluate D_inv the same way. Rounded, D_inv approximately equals 0.477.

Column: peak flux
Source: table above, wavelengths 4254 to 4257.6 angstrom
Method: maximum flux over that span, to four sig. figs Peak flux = 30.16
